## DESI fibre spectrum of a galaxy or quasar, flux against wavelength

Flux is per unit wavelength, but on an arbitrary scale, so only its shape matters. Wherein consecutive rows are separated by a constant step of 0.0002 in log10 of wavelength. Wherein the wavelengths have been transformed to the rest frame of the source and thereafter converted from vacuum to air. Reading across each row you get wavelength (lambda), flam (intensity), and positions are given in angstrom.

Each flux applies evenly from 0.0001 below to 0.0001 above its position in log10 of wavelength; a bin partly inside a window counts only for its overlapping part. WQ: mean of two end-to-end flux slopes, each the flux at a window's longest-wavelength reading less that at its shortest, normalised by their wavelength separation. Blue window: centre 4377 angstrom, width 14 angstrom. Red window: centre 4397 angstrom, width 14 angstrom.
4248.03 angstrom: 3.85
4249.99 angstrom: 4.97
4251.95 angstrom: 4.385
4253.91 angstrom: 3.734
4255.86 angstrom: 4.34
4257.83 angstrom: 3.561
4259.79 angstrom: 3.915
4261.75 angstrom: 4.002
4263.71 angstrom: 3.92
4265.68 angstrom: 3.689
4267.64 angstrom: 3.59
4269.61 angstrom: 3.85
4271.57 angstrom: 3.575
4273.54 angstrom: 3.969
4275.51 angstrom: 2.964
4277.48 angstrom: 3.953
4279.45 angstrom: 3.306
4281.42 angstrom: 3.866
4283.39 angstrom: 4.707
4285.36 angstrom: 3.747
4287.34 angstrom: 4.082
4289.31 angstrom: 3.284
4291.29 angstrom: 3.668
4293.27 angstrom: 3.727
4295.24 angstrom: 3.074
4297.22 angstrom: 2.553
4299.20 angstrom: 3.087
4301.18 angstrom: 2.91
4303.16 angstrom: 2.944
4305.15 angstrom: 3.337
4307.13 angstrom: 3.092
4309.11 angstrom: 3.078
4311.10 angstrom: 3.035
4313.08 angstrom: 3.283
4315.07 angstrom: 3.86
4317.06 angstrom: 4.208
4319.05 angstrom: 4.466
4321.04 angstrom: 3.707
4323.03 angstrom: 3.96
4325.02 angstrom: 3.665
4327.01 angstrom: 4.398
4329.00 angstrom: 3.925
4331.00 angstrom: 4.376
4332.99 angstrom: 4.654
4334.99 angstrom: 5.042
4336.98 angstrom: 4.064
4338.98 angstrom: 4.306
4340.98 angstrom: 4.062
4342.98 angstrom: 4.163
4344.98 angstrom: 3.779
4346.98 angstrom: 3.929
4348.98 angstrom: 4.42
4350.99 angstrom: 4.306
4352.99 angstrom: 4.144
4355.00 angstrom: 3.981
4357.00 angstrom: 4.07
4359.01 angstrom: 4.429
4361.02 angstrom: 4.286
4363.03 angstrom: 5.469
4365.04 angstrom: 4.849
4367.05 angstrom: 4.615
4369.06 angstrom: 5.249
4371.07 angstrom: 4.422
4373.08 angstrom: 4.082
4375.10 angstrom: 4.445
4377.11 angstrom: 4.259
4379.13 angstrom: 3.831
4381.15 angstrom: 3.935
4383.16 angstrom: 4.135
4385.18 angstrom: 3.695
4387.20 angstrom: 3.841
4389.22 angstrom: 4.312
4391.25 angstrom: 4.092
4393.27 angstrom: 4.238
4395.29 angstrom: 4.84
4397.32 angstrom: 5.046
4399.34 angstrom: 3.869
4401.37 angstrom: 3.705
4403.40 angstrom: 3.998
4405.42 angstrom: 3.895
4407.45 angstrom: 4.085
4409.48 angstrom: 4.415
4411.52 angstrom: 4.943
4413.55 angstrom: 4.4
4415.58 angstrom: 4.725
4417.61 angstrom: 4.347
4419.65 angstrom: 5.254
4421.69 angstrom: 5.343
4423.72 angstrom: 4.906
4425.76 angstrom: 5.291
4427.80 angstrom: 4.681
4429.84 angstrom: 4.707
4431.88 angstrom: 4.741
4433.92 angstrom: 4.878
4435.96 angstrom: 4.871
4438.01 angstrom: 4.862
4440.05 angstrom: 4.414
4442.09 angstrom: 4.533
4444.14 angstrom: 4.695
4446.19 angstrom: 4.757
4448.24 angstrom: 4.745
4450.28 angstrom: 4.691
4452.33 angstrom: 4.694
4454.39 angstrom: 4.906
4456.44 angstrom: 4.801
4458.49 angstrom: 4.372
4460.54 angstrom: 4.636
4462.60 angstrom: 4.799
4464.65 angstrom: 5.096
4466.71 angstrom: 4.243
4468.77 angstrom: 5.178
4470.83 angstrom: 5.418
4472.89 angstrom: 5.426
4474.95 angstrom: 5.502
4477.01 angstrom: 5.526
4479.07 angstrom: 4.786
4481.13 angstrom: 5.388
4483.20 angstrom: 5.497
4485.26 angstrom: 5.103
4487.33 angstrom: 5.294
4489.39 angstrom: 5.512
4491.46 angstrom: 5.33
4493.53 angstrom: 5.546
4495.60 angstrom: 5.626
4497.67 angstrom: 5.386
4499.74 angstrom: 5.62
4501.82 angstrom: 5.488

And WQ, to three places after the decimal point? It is -0.016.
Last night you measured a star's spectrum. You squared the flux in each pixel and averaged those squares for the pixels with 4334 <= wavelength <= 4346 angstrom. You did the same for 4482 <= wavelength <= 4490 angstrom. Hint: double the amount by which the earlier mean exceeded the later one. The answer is -21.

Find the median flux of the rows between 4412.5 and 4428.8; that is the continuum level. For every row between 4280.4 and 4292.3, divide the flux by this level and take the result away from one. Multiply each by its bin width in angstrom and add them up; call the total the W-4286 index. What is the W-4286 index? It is 2.3 angstrom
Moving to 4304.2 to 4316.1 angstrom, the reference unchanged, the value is 3.8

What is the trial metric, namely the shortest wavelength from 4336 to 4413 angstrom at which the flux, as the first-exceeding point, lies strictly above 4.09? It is 4338.98 angstrom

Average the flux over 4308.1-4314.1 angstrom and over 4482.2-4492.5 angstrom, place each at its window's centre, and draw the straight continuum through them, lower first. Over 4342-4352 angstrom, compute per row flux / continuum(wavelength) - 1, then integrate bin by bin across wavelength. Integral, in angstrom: 1.5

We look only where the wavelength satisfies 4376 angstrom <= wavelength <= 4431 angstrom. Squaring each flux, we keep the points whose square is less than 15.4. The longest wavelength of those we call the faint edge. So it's 4405.42 angstrom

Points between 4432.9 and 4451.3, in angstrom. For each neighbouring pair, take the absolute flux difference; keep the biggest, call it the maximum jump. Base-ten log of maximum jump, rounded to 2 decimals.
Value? -0.35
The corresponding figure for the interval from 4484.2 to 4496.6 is -0.66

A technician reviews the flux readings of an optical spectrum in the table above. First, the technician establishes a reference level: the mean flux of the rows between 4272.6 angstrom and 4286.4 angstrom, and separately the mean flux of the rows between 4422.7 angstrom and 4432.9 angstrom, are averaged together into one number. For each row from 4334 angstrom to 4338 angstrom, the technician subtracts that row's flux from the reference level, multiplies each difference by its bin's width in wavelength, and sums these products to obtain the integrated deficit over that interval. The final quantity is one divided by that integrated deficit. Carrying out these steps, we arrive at -1.1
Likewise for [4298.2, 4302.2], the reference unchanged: 0.2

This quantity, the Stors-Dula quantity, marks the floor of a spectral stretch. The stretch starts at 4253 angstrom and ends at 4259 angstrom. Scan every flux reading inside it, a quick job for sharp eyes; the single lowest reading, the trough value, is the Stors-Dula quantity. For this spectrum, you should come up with 3.561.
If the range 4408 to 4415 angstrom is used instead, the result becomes 4.4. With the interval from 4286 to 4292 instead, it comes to 3.284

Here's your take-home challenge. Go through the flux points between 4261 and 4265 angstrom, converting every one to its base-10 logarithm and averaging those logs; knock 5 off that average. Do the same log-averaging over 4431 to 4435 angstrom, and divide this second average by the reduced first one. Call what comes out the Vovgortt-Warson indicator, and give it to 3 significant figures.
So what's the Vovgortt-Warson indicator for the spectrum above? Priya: -0.155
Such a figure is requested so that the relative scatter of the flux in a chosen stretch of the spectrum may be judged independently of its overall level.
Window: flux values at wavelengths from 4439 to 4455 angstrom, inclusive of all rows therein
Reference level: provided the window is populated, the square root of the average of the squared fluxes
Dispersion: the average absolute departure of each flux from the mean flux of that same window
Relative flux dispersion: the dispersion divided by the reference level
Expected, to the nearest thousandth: 0.022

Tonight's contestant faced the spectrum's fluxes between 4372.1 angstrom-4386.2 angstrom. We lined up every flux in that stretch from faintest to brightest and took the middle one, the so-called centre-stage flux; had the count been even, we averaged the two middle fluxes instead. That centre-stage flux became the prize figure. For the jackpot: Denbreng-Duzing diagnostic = 4.08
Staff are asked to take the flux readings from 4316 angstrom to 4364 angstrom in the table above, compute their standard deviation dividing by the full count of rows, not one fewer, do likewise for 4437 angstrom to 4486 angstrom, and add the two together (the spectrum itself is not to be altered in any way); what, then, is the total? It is 0.77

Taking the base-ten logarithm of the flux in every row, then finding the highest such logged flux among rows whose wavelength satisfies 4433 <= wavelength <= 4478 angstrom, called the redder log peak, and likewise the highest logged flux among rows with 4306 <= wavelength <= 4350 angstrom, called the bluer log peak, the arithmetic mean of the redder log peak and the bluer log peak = 0.723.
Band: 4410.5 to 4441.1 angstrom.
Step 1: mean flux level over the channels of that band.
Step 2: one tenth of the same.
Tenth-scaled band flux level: 0.482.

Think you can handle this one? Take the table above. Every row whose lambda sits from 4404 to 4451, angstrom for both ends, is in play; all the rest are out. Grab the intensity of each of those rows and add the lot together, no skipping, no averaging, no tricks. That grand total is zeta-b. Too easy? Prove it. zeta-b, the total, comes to 108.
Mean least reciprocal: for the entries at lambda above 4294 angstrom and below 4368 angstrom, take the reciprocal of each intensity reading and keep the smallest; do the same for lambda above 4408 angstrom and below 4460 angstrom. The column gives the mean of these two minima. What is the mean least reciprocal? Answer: 0.185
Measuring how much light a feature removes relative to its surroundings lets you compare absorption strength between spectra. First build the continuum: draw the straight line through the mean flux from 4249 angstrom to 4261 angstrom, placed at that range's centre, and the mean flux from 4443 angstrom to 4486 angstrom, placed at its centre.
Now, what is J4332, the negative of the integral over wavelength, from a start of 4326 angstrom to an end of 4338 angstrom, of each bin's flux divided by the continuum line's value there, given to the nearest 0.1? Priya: -11.9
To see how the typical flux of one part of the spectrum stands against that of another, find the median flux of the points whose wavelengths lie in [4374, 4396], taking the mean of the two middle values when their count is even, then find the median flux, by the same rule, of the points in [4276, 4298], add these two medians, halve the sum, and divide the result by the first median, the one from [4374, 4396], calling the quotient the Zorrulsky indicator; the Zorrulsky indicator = 0.95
